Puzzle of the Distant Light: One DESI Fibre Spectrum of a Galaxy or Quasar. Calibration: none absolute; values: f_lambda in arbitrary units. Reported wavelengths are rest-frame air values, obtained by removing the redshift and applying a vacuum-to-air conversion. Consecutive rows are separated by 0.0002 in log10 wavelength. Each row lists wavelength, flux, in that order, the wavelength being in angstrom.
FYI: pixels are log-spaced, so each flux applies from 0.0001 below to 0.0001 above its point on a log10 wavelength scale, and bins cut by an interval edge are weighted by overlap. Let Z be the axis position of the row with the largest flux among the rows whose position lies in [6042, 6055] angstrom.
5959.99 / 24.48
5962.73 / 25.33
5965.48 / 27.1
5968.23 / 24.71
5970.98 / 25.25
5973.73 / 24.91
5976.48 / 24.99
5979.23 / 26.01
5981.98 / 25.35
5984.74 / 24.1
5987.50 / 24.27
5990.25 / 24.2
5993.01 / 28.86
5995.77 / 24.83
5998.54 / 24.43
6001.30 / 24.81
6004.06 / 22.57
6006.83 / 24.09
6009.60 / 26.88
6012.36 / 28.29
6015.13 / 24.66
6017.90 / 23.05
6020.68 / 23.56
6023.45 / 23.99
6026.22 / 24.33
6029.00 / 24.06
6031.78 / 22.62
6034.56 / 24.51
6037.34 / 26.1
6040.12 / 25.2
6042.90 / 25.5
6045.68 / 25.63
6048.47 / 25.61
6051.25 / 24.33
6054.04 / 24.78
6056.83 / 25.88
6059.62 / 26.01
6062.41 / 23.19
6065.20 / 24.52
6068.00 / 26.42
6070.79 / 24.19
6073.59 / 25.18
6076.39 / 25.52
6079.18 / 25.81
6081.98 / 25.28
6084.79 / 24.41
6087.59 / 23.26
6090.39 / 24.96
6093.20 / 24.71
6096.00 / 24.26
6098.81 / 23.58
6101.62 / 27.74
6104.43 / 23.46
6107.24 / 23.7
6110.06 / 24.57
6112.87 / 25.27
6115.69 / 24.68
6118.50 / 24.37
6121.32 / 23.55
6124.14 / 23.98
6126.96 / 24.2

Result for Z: 6045.68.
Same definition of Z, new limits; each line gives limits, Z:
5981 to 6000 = 5993.01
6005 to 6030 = 6012.36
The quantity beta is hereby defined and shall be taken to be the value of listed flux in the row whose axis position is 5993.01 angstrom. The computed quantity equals 28.86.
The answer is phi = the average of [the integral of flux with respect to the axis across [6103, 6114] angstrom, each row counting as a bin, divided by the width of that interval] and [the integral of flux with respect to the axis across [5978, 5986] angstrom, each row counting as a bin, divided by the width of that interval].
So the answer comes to 24.69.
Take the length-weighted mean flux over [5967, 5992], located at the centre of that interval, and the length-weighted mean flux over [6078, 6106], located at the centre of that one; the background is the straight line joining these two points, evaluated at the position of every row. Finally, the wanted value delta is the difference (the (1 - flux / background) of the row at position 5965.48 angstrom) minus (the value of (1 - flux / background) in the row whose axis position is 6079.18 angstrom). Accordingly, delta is -0.04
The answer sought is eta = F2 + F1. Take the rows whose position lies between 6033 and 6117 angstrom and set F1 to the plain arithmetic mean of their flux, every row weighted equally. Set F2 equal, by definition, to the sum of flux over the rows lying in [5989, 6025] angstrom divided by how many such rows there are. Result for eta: 49.9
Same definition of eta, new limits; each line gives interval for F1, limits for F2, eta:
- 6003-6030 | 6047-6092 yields 49.5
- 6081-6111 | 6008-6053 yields 49.4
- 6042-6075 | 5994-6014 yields 50.2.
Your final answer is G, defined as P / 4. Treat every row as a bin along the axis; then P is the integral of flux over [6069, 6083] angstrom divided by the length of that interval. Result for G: 6.31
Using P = 25.24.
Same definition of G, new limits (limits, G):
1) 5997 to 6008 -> 5.99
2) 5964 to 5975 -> 6.37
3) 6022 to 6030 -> 6.03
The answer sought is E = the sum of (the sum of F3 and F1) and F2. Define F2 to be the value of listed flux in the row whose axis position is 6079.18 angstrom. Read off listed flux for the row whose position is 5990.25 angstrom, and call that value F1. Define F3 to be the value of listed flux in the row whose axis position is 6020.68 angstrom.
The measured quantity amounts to 73.6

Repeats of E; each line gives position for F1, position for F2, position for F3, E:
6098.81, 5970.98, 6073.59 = 74.0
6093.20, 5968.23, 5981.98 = 74.8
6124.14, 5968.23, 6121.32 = 72.2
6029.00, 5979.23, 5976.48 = 75.1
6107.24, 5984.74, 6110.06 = 72.4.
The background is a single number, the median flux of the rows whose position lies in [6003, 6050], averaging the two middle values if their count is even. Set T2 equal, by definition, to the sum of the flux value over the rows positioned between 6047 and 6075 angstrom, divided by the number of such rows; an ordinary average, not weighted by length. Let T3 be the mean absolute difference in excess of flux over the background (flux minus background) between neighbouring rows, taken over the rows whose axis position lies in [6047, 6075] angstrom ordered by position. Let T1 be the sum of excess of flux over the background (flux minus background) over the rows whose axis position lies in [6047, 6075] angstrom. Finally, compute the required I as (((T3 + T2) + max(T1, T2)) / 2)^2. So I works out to 660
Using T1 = 5.0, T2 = 25.0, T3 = 1.36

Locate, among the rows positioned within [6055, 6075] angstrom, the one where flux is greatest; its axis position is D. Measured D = 6068.00 angstrom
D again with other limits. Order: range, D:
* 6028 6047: 6037.34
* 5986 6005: 5993.01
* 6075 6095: 6079.18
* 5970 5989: 5979.23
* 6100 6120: 6101.62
